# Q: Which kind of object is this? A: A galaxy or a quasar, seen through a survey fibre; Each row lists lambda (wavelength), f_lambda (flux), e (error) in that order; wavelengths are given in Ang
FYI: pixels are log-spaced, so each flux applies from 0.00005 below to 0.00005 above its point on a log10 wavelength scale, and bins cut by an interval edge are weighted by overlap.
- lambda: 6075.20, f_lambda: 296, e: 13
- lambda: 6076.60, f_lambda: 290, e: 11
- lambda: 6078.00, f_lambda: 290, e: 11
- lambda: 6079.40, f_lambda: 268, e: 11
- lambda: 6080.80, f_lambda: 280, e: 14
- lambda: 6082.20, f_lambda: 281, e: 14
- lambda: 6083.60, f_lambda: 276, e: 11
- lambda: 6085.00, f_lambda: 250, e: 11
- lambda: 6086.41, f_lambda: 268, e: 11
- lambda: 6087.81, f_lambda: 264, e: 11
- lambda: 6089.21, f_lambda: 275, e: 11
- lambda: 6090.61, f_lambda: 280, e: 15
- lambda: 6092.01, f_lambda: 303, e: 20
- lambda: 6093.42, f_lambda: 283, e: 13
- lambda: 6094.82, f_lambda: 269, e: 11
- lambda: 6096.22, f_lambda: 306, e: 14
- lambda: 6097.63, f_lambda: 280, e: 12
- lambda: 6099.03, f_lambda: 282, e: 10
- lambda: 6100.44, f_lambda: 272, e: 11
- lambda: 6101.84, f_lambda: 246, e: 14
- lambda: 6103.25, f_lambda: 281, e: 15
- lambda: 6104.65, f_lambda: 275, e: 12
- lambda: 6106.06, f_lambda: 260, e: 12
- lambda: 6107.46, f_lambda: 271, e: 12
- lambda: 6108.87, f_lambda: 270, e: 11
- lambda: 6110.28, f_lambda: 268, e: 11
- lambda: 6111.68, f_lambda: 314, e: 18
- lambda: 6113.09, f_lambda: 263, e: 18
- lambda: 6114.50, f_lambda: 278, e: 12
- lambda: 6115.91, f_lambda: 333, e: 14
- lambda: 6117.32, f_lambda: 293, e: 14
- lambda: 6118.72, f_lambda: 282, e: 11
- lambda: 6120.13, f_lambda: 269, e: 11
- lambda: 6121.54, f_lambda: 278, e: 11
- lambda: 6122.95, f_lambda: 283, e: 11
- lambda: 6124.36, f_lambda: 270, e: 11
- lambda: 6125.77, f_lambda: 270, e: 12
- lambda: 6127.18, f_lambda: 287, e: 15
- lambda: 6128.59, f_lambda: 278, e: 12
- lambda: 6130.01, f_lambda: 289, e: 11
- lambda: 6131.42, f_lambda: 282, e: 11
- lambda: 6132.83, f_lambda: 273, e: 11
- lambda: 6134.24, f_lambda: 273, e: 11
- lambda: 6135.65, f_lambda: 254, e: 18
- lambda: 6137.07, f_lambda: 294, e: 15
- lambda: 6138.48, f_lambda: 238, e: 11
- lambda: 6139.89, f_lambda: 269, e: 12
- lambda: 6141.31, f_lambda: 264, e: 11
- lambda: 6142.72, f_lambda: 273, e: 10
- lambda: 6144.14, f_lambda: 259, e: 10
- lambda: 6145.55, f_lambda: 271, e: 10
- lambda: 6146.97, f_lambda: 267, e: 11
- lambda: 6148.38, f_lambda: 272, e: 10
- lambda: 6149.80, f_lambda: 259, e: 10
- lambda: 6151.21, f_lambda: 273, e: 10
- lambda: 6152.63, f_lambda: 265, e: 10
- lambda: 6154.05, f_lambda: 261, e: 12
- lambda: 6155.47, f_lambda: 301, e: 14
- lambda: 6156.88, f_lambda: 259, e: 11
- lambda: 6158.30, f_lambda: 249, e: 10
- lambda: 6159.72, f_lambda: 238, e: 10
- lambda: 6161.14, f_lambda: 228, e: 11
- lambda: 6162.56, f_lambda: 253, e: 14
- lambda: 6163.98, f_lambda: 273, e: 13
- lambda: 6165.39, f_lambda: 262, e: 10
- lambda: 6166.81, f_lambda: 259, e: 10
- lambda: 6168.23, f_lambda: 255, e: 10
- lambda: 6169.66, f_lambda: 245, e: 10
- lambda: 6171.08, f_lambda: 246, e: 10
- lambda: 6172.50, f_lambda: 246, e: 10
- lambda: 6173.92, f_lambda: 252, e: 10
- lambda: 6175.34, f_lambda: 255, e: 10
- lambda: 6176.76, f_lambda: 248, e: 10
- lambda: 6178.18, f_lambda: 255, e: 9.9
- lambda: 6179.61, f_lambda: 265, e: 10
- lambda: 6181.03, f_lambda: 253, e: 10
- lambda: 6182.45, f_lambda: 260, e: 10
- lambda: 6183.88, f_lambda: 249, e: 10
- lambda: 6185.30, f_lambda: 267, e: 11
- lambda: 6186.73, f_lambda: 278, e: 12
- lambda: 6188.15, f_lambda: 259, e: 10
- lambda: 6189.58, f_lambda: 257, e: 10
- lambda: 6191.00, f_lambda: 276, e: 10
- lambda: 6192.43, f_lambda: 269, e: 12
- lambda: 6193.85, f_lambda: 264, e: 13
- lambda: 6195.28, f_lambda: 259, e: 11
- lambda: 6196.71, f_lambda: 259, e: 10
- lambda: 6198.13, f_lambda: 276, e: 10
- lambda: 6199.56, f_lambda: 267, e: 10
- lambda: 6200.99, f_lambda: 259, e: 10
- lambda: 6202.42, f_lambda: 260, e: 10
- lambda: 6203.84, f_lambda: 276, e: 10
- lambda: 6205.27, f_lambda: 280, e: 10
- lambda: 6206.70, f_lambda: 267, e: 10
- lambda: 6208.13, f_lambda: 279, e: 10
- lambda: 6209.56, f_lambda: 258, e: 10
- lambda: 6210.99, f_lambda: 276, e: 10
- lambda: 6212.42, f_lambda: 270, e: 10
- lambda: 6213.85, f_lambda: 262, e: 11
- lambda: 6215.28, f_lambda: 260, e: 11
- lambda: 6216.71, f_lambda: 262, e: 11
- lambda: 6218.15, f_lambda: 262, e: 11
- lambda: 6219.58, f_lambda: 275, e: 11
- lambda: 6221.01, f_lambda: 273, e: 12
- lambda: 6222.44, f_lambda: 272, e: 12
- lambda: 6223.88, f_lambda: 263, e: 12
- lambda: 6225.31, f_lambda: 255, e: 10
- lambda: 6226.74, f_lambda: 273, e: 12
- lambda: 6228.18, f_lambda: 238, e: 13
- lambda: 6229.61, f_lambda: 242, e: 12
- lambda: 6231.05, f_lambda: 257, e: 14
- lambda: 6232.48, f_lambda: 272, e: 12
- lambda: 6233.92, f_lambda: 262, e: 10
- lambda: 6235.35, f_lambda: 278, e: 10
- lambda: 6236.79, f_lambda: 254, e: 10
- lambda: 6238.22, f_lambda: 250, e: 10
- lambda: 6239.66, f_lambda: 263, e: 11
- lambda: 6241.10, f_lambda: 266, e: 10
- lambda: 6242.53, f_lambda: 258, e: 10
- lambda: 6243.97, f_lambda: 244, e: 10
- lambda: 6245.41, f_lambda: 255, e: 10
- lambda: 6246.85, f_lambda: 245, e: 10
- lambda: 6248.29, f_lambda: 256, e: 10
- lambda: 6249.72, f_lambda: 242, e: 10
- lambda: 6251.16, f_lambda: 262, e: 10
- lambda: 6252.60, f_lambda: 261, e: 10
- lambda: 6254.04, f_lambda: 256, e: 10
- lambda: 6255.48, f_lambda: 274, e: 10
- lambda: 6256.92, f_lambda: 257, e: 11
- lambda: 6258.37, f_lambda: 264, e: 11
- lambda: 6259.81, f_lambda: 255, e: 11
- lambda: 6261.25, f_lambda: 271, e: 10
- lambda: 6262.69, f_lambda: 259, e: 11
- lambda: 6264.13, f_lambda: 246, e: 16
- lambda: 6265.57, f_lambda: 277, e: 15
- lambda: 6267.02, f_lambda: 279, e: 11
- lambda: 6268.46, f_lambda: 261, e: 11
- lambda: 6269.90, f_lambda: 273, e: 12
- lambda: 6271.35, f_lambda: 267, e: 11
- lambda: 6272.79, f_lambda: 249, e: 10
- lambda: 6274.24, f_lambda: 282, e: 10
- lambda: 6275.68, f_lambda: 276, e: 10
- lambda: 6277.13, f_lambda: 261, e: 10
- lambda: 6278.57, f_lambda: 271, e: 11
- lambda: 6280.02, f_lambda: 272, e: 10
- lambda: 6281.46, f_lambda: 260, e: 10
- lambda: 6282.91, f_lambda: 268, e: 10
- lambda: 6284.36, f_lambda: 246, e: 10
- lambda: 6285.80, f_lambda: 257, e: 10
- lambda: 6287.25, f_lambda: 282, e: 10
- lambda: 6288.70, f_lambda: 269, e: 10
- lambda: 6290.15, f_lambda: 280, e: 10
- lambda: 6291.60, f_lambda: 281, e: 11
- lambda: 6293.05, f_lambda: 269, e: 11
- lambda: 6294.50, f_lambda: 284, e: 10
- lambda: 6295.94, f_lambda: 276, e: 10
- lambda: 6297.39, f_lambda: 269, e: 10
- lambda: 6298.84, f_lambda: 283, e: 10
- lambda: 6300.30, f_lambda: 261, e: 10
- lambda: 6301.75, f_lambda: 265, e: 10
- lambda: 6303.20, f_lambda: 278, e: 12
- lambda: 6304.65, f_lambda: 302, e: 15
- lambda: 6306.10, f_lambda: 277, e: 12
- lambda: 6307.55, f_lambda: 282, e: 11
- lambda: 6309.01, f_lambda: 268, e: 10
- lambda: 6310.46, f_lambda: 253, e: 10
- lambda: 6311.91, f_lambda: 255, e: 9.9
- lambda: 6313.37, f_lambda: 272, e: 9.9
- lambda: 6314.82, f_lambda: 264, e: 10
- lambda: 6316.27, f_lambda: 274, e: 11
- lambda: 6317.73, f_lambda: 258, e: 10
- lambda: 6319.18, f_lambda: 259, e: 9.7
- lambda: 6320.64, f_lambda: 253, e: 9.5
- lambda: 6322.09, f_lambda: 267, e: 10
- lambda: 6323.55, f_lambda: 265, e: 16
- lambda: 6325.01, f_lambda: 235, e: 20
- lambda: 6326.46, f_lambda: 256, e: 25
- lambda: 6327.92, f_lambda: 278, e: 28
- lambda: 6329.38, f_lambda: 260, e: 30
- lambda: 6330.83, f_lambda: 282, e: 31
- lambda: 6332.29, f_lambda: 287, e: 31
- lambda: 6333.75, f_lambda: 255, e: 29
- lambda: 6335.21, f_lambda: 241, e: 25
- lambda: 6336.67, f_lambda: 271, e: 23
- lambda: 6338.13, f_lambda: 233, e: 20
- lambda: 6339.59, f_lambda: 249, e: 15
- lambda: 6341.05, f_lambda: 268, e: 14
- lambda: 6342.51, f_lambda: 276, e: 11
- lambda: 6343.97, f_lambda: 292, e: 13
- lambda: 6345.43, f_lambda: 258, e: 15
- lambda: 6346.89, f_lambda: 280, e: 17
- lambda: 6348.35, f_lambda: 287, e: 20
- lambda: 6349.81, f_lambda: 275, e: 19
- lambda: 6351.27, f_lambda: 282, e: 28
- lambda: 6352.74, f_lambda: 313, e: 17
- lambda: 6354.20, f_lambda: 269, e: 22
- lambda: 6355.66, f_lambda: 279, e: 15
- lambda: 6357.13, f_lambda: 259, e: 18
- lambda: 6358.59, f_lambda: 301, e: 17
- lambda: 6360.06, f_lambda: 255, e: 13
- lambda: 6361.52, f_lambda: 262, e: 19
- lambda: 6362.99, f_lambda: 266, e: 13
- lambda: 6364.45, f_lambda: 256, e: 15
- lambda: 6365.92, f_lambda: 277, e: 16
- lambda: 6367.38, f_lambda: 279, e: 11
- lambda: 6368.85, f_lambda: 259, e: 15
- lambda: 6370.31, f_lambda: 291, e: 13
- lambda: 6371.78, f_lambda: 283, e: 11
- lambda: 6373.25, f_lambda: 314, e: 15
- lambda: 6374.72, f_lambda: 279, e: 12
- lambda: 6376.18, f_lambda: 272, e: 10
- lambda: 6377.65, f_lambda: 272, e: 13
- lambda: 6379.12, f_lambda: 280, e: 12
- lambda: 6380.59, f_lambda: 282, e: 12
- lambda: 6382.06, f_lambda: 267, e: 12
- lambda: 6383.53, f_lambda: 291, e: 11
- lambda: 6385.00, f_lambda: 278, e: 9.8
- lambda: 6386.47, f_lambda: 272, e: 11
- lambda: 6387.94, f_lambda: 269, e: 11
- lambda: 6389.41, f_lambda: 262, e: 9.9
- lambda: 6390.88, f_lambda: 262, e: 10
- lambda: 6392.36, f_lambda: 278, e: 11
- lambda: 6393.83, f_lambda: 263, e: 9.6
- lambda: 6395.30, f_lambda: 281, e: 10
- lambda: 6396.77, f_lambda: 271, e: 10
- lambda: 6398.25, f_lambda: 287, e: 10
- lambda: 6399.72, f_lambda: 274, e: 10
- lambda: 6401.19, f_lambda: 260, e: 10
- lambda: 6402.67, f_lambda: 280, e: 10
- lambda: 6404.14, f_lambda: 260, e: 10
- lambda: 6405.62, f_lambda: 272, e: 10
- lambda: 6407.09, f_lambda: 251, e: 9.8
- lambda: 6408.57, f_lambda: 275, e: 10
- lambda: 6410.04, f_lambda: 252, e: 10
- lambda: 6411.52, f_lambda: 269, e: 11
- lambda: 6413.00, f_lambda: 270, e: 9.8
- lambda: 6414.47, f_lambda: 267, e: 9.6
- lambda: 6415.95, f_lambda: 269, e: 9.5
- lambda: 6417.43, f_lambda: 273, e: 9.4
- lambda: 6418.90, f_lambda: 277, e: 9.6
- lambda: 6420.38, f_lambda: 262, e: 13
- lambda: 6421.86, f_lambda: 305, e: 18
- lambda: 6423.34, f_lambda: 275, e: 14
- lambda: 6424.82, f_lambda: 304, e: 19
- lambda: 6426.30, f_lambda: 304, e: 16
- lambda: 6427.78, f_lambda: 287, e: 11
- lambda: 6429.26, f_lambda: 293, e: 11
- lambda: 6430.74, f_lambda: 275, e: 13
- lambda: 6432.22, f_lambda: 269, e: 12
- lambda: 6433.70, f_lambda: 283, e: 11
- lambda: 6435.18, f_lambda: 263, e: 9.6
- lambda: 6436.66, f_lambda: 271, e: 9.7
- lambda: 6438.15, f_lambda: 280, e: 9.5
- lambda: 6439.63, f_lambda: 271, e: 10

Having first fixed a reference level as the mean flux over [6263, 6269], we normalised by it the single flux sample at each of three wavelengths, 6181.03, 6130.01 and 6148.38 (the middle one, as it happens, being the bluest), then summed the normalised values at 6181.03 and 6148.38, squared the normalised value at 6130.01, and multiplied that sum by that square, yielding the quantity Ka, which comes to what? 2.34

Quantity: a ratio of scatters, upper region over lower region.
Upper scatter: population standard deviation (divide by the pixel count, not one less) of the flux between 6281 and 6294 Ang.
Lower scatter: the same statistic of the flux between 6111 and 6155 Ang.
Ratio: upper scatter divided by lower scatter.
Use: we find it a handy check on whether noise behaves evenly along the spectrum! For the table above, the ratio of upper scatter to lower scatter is 0.7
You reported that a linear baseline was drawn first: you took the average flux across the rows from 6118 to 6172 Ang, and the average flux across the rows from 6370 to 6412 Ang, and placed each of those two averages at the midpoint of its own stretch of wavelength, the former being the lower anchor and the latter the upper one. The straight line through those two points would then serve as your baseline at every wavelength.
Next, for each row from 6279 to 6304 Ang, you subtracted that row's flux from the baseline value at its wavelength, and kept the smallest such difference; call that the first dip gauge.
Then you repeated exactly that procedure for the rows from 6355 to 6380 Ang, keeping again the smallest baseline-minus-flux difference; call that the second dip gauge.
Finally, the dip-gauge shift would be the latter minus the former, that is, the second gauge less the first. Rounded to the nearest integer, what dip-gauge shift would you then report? -28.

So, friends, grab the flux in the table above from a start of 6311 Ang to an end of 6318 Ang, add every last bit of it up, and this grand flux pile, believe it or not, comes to 1323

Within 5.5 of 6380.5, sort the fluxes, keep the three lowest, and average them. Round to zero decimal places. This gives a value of 270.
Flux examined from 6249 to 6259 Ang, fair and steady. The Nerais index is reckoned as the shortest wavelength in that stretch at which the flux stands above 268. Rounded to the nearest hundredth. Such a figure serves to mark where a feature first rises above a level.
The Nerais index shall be 6255.48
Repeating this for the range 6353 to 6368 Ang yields 6354.20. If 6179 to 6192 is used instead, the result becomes 6186.73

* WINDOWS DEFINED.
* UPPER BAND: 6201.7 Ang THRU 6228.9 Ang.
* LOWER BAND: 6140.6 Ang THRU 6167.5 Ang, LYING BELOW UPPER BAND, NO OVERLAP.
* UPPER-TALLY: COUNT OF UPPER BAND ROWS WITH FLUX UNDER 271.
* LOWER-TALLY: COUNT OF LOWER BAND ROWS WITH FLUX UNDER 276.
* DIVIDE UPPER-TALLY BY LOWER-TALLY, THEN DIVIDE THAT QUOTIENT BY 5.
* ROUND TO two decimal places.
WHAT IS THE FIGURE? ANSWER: 0.12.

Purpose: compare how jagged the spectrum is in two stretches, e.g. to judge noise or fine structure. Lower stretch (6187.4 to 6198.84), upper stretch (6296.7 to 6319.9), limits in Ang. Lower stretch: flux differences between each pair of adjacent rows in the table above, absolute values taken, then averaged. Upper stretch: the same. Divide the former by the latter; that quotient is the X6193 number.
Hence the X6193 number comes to 0.62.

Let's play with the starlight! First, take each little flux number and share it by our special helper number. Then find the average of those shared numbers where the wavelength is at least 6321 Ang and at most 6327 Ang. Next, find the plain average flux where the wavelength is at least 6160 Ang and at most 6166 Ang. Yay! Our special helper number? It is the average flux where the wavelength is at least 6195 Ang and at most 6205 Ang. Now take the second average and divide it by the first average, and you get 263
